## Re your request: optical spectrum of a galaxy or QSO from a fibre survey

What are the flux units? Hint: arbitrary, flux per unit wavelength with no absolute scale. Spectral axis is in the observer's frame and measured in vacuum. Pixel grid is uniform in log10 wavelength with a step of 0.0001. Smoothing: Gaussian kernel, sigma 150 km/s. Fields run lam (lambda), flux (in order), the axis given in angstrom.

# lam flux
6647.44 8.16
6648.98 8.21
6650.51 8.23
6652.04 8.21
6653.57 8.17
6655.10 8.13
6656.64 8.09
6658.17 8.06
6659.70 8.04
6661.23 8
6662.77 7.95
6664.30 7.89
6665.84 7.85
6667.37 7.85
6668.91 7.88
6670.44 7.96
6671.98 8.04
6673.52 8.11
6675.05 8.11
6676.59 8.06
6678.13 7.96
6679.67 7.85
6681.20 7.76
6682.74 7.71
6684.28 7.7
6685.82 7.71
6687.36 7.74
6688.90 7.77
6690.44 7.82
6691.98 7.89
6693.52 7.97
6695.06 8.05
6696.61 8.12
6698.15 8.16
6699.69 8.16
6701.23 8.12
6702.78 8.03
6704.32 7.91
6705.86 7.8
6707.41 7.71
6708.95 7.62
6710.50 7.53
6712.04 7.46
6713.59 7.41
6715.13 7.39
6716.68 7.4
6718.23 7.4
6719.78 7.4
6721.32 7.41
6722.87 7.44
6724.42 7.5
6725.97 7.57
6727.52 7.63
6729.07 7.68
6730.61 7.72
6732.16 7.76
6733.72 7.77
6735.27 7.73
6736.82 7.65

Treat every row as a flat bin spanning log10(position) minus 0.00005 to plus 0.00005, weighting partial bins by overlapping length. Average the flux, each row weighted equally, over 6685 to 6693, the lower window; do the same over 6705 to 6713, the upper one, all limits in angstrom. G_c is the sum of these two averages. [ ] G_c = 15.4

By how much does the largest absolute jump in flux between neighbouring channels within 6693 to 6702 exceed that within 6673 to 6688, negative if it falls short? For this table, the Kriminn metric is -0.030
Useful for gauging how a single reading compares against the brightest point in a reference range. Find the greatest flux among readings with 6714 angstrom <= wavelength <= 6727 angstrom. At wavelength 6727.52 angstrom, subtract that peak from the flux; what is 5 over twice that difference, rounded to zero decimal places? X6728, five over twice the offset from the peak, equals 42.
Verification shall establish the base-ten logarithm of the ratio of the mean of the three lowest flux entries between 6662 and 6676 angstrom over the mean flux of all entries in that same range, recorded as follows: -0.0055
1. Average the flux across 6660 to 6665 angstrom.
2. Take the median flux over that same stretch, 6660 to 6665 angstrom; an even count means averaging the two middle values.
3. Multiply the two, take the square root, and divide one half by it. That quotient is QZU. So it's 0.0629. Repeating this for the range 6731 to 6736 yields 0.0645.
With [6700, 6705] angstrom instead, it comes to 0.0623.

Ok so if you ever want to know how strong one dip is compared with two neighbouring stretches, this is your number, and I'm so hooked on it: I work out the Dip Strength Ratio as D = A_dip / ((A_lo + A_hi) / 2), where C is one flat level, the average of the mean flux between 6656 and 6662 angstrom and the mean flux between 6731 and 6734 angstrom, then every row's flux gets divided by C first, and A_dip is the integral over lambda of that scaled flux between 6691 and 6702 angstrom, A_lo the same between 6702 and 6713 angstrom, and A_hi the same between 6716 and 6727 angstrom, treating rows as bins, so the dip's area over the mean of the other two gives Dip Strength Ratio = 1.06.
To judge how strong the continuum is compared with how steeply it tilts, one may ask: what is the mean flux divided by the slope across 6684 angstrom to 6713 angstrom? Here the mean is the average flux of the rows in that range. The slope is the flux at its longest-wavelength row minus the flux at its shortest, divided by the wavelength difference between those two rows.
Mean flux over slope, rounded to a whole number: -909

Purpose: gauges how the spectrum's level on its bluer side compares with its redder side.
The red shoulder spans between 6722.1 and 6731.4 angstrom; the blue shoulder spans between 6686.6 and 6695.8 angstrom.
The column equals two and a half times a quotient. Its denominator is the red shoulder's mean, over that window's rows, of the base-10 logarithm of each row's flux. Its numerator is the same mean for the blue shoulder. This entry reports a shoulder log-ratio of 2.545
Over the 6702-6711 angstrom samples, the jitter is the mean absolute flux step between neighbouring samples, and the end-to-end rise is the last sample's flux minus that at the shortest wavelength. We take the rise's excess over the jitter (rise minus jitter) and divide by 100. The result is -0.006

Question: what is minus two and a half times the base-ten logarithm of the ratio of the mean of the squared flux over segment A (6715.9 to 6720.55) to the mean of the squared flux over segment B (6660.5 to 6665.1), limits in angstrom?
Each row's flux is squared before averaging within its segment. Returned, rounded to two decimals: 0.15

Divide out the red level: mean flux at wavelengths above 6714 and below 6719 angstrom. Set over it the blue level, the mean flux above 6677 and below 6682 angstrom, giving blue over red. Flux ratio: 1.06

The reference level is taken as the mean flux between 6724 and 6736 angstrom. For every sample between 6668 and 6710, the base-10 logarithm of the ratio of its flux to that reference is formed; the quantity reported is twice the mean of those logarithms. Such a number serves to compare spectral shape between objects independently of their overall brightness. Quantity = 0.027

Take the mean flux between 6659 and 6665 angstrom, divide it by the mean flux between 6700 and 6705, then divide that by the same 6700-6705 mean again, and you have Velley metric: 0.124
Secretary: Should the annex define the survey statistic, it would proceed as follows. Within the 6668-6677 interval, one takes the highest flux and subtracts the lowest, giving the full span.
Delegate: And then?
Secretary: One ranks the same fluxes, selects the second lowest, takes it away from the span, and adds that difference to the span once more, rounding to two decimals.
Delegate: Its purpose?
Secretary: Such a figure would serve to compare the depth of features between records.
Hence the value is -7.50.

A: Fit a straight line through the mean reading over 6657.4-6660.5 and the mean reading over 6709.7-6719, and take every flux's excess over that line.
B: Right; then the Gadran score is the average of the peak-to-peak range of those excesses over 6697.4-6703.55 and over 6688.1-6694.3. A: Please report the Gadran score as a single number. 0.17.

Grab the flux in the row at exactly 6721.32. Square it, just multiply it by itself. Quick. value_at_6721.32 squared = 54.9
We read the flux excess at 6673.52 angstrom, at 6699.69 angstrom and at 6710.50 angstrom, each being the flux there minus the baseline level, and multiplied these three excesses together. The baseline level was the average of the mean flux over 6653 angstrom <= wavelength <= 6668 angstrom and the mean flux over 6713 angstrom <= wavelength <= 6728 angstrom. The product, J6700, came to -0.0327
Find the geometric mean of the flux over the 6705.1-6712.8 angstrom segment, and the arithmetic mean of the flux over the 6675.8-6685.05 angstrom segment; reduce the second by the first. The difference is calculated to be 0.22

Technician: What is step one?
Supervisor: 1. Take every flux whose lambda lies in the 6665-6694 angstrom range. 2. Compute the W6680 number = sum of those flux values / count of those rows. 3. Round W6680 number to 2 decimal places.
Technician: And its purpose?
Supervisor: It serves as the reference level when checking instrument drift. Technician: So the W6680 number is 7.88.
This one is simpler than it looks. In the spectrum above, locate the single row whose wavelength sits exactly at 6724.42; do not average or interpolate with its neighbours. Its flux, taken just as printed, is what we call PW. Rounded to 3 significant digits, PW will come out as 7.50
